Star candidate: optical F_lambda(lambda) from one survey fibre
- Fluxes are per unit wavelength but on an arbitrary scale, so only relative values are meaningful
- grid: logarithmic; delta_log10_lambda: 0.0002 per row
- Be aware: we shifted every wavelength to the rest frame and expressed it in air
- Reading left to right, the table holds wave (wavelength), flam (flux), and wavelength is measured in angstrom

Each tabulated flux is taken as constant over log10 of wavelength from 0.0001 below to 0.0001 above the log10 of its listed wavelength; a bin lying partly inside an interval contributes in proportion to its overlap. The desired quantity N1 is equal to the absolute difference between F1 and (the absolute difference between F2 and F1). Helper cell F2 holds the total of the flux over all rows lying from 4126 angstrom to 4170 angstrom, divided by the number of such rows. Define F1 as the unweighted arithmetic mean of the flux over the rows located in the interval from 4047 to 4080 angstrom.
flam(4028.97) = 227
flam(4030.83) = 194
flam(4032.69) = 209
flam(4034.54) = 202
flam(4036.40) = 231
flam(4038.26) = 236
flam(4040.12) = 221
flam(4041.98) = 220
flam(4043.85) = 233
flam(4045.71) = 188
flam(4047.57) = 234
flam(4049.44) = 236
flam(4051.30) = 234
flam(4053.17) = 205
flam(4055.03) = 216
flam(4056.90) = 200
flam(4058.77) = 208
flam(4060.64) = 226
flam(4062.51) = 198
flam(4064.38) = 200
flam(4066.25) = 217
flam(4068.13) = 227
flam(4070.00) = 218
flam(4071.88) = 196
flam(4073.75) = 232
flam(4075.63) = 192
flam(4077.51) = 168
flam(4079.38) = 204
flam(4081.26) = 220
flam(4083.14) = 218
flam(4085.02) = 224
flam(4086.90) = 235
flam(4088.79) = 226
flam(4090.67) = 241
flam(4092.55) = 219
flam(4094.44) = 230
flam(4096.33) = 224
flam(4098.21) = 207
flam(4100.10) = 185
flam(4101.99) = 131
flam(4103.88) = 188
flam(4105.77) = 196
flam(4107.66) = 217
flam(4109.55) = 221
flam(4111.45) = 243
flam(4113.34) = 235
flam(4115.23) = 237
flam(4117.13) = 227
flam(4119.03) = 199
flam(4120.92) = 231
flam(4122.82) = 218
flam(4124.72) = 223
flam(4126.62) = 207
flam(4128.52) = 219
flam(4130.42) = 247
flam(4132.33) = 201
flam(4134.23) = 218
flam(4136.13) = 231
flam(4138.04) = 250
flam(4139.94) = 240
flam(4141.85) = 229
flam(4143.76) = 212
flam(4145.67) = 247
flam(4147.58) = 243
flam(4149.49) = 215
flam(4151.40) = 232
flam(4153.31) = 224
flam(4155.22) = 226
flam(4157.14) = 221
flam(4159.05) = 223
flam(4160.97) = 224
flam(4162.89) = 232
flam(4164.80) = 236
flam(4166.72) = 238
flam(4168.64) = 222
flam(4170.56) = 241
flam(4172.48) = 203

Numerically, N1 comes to 196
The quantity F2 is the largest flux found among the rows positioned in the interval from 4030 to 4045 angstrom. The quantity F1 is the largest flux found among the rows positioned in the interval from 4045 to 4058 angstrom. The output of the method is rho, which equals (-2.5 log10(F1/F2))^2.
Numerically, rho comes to 0.0000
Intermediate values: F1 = 236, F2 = 236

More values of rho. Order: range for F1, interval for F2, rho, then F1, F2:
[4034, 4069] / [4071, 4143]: 0.0039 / 236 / 250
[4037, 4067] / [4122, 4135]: 0.0024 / 236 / 247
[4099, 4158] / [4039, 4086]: 0.0039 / 250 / 236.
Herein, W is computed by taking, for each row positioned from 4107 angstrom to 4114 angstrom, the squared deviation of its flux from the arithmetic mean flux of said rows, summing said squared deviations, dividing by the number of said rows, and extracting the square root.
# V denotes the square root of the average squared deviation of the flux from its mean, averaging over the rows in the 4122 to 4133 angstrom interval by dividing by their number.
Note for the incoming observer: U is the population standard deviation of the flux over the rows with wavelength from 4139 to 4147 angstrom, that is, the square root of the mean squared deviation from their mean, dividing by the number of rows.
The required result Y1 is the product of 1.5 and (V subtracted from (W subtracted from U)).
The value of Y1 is -18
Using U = 13.2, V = 15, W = 10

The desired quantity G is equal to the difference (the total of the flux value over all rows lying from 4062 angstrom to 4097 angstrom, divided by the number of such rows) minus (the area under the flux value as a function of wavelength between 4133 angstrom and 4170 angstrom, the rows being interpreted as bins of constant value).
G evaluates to -8279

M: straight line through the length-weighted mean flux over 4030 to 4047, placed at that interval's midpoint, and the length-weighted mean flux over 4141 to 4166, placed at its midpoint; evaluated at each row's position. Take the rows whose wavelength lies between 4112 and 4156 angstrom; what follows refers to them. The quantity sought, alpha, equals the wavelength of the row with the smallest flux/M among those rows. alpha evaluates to 4119.03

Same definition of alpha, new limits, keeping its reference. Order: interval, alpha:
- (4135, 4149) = 4143.76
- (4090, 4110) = 4101.99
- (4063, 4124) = 4101.99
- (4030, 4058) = 4045.71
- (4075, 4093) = 4077.51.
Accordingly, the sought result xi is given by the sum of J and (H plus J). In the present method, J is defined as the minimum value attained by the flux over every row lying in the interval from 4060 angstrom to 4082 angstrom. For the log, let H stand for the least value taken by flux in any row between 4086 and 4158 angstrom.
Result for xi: 467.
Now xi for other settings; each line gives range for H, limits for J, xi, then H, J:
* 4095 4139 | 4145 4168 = 561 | 131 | 215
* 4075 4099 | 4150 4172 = 610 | 168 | 221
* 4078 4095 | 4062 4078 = 540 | 204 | 168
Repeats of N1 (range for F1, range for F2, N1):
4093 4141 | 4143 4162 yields 207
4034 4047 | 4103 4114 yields 217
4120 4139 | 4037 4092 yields 216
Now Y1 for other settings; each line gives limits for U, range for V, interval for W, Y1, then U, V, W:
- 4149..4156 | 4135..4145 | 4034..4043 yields -27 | 6.1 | 13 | 12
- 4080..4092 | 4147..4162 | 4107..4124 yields -18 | 8.2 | 8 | 13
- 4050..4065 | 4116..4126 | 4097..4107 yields -38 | 12.4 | 11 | 26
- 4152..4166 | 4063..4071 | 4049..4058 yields -29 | 5.0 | 10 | 15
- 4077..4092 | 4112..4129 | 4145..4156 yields -3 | 21.2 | 12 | 11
